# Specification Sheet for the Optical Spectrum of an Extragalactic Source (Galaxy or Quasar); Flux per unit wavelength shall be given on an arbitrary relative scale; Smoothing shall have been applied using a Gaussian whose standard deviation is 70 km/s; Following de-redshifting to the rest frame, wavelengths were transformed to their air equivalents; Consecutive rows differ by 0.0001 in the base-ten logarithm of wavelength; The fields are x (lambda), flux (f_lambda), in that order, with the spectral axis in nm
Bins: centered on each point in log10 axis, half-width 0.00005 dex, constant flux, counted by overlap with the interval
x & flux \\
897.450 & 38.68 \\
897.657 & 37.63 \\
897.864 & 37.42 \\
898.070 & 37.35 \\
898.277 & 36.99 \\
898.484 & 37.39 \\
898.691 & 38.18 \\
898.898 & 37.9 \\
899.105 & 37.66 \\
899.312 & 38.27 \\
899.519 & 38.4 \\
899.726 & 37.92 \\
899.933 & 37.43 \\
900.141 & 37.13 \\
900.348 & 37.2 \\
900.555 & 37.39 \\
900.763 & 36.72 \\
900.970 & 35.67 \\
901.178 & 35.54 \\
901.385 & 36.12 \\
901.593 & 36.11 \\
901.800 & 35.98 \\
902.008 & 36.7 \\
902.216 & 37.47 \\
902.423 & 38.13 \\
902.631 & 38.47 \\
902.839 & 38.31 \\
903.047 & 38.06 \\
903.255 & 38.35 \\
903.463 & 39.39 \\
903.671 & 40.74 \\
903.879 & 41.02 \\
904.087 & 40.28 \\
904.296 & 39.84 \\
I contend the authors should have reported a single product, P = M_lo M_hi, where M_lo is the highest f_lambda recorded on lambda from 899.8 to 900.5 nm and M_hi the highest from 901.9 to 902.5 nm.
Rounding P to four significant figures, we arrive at 1427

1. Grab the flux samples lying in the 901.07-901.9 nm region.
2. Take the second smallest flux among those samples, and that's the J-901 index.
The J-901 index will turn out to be 35.98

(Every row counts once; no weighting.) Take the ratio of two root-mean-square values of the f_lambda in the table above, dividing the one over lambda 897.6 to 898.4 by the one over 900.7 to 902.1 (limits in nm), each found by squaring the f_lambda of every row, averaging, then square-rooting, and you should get 1.03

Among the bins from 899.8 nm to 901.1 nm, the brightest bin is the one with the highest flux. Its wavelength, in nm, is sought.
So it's 899.933 nm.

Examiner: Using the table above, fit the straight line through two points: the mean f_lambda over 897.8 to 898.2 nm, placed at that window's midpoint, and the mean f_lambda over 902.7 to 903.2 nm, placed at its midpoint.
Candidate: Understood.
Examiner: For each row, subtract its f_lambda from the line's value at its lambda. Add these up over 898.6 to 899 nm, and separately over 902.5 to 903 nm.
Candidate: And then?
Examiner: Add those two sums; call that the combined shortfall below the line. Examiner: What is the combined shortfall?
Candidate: -1.5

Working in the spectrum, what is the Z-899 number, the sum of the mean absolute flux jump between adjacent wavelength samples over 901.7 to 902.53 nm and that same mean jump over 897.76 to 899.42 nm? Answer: 1.1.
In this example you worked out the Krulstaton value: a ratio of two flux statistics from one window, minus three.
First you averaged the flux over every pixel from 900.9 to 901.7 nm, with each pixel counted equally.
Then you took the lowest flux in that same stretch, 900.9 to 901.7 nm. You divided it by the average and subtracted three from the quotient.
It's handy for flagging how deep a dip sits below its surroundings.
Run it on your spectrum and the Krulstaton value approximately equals -2.01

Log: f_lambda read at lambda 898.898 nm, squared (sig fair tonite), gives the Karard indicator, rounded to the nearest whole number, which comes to 1436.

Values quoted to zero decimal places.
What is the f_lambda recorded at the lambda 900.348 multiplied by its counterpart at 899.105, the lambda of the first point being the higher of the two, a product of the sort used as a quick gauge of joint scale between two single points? 1401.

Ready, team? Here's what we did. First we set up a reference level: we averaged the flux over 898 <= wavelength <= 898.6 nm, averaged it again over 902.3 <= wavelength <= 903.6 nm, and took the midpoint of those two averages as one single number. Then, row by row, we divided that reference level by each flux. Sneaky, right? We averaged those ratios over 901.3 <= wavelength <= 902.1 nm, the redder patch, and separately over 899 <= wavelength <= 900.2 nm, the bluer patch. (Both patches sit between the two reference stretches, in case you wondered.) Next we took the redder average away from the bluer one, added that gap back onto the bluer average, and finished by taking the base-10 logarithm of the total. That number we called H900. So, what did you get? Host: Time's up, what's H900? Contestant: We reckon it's -0.019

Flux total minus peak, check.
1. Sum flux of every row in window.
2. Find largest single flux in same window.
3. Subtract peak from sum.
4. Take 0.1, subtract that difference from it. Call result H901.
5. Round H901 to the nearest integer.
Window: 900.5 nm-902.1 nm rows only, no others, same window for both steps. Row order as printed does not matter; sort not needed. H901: -253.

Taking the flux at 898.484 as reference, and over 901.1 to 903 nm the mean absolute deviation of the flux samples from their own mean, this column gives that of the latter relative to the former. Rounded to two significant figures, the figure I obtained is 0.026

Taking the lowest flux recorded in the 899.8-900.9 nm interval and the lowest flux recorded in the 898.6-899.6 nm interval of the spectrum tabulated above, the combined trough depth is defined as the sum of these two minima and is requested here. 74.4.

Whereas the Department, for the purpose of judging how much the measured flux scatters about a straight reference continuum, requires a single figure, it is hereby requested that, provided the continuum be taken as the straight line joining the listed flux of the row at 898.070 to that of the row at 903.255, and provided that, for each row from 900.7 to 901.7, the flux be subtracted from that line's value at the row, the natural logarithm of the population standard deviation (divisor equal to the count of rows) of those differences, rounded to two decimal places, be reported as -0.84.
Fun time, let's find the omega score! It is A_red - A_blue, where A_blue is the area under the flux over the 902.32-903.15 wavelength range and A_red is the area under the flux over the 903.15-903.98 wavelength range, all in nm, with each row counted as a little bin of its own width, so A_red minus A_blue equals 1.4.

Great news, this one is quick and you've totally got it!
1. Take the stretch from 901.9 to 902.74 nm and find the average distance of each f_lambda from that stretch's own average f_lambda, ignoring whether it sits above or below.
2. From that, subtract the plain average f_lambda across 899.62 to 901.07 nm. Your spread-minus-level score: -36.46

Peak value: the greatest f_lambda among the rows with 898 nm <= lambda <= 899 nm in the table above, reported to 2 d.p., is 38.18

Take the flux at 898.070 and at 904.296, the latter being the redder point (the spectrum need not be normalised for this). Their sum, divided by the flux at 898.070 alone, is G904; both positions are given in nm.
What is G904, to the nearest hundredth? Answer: 2.07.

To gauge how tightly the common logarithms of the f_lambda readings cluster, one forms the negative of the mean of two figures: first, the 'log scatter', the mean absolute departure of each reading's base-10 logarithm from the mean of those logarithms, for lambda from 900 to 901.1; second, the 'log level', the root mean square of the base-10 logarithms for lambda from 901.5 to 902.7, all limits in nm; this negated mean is -0.788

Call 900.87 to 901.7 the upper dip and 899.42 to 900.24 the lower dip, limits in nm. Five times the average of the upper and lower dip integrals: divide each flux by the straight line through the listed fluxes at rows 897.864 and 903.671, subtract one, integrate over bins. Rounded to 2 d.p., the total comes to -0.23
